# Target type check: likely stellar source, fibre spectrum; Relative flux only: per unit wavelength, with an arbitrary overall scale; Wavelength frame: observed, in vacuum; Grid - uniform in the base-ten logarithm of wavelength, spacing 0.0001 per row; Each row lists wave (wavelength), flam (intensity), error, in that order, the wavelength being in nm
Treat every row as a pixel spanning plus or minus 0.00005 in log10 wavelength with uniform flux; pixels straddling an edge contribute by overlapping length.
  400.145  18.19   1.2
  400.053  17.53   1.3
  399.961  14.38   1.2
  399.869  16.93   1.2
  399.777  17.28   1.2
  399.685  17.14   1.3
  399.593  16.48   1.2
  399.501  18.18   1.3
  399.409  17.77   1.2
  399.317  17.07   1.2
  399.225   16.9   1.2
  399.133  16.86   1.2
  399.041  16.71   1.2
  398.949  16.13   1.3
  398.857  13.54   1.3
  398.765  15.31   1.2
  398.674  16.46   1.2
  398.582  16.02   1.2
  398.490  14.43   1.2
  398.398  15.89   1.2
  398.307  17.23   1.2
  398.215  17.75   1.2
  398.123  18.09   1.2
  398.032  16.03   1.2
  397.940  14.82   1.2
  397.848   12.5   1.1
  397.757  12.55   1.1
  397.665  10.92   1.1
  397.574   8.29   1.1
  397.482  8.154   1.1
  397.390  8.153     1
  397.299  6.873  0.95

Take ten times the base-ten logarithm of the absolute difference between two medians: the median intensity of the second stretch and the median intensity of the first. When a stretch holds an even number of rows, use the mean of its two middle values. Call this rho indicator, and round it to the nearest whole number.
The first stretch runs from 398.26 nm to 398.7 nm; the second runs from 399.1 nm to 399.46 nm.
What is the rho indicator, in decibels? 0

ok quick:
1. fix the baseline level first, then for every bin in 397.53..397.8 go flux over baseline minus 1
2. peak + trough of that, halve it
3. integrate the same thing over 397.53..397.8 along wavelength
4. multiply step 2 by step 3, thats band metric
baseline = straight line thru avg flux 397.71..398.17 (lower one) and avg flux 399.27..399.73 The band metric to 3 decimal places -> 0.020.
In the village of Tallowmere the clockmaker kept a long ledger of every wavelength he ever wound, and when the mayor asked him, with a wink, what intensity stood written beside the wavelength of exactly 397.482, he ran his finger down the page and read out 8.154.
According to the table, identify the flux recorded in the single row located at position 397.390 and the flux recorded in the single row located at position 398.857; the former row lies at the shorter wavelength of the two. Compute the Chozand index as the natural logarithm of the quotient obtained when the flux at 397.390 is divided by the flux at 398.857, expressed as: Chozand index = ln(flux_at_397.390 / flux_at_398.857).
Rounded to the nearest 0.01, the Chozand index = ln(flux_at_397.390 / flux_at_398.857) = -0.51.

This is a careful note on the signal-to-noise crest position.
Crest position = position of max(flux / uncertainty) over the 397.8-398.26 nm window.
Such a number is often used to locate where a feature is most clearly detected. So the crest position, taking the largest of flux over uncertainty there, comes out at 398.123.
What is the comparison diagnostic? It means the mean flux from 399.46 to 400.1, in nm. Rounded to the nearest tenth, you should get 16.8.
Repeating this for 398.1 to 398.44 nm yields 17.2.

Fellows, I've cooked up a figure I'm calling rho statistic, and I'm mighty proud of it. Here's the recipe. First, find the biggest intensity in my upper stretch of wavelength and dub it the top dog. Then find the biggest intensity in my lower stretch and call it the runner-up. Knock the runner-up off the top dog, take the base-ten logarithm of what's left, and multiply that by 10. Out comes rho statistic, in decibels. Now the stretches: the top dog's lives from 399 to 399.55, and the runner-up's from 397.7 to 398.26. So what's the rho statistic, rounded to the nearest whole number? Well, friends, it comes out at -10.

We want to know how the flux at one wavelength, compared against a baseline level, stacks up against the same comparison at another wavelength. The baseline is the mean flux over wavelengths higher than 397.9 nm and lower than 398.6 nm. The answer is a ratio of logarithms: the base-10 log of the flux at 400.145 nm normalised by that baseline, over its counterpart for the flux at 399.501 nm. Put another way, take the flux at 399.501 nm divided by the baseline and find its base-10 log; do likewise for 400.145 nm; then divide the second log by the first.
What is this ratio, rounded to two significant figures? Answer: 1.0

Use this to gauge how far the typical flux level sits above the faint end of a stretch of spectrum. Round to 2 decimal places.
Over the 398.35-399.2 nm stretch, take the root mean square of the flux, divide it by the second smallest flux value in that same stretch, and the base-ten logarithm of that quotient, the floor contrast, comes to 0.04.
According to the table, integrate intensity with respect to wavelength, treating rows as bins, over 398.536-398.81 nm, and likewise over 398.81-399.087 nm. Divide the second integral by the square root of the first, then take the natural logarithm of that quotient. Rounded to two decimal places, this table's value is 0.71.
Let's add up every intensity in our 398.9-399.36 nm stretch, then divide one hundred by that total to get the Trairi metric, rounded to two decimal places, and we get 1.20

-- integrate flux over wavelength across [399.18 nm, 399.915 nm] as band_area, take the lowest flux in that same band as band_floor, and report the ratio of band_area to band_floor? 0.77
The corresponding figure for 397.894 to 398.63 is 0.83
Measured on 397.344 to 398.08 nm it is 1.03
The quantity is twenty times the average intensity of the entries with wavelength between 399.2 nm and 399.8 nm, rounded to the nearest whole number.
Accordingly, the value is 345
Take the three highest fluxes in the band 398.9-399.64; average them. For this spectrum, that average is 17.7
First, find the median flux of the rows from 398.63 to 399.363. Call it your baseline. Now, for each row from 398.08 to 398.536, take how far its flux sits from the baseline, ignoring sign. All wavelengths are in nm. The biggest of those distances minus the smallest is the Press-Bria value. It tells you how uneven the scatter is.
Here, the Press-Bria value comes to 1.5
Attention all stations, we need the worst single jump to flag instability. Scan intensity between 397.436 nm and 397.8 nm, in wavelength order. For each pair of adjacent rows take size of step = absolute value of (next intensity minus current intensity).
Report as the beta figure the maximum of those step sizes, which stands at 2.6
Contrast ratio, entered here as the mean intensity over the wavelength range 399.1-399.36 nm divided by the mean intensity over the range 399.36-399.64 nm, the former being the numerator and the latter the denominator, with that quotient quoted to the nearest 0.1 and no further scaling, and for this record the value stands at 1.0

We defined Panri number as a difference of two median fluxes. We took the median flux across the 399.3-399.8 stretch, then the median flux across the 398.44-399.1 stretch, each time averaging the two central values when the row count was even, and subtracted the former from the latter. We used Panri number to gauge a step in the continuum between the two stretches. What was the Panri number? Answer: -1.2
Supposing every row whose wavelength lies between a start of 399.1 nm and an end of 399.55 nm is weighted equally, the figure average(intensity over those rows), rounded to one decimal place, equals 17.4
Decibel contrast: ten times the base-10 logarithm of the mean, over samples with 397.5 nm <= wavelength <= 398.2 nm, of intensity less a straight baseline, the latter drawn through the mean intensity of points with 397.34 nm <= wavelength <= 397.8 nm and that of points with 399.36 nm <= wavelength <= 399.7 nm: 4.2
